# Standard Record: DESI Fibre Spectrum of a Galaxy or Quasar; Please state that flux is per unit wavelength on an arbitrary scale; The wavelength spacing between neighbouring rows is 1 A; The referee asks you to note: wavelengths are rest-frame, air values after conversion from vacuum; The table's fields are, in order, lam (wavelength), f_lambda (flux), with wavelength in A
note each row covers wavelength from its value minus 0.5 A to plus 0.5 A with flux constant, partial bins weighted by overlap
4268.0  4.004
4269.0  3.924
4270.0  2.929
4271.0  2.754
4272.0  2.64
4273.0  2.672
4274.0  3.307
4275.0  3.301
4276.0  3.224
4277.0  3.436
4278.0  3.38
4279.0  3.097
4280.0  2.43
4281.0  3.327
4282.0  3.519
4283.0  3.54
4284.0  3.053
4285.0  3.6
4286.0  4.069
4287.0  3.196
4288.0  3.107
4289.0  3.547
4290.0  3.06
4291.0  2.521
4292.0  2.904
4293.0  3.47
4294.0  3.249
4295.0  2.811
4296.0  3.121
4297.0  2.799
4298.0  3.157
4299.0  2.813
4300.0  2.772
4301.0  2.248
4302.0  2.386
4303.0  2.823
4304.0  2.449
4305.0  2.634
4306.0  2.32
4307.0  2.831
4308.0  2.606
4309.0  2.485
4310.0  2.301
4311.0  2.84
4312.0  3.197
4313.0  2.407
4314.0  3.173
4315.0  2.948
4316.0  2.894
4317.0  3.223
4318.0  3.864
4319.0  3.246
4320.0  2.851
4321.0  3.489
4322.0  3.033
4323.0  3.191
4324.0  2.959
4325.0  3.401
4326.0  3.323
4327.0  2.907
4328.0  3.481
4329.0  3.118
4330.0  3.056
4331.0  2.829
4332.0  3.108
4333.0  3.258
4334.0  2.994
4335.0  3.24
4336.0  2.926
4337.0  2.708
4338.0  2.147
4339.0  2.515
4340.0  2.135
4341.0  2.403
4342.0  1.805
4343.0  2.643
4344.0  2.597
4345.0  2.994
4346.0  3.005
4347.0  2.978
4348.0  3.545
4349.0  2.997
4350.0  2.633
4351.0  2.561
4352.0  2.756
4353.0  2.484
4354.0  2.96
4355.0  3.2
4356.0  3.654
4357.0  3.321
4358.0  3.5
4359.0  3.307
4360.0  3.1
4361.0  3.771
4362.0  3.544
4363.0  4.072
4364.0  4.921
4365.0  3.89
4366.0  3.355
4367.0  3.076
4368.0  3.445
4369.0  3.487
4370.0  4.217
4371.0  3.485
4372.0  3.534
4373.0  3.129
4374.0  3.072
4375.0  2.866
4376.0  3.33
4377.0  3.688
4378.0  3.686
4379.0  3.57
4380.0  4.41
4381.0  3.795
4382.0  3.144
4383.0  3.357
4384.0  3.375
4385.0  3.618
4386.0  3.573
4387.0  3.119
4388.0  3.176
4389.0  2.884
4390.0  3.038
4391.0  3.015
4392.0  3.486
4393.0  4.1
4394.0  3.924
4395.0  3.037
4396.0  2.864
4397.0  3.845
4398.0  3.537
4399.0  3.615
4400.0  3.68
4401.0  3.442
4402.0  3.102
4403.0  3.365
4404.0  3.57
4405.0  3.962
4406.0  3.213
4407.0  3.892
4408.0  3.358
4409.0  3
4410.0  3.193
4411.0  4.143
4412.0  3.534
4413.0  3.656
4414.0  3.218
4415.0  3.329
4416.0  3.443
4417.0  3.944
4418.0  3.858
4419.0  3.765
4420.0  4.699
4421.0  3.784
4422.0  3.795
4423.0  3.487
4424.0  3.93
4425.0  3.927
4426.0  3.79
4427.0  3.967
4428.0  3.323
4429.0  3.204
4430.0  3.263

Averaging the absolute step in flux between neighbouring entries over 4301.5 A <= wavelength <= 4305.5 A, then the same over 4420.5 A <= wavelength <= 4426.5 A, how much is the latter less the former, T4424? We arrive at -0.15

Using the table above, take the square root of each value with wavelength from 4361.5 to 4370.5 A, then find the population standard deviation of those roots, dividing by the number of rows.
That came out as 0.13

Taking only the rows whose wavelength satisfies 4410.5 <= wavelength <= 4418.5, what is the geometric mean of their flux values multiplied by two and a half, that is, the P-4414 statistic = 9.1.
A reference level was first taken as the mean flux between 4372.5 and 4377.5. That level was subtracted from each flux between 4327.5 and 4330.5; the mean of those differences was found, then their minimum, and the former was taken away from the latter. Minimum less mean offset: -0.16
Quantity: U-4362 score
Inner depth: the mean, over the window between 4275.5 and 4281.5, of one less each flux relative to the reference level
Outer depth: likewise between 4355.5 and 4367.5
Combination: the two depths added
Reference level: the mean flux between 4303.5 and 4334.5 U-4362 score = -0.27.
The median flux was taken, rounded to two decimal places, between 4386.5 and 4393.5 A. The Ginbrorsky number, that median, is 3.12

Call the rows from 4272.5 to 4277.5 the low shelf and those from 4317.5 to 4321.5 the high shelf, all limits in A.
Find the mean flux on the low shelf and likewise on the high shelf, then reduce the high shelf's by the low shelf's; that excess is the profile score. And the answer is 0.17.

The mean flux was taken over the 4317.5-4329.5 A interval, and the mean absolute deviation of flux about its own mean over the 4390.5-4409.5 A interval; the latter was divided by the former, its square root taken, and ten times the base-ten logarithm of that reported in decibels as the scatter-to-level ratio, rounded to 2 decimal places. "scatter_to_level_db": -5.15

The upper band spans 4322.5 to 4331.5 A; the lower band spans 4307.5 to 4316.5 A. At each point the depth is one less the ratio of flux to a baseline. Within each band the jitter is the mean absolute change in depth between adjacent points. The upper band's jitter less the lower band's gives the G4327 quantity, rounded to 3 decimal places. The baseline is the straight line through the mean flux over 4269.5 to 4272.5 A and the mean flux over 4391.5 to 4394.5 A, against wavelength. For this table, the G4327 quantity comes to -0.029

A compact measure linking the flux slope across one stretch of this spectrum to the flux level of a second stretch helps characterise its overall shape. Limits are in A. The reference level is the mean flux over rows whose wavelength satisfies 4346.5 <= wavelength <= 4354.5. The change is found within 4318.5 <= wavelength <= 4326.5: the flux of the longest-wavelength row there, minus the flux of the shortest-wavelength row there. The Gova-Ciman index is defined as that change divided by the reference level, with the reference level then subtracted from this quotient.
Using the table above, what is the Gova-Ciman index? -2.8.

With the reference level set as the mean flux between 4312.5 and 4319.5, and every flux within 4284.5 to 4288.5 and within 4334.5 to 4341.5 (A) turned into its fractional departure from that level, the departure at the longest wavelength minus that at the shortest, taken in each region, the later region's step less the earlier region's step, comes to -0.11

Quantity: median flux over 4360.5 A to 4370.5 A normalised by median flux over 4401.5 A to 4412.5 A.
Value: 1.09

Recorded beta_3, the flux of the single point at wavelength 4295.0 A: 2.811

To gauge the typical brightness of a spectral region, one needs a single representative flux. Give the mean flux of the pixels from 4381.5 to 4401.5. 3.4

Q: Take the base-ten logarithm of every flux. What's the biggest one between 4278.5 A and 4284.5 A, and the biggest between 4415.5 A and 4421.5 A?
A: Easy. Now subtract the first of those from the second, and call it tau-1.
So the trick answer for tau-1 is 0.12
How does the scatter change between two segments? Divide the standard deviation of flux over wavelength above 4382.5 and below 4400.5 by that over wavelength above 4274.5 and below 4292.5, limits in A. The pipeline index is 0.95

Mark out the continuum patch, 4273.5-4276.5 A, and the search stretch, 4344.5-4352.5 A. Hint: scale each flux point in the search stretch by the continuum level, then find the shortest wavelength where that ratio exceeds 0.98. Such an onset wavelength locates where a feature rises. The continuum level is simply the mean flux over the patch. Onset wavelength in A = 4348.0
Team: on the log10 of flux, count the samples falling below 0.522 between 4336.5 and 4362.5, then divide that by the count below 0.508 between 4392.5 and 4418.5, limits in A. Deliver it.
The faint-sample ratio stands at 3.0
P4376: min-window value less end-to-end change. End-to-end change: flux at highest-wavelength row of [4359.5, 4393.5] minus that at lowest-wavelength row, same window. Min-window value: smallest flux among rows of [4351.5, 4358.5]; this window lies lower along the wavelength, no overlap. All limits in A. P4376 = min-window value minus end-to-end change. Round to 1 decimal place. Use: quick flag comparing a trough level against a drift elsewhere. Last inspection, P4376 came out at 1.5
